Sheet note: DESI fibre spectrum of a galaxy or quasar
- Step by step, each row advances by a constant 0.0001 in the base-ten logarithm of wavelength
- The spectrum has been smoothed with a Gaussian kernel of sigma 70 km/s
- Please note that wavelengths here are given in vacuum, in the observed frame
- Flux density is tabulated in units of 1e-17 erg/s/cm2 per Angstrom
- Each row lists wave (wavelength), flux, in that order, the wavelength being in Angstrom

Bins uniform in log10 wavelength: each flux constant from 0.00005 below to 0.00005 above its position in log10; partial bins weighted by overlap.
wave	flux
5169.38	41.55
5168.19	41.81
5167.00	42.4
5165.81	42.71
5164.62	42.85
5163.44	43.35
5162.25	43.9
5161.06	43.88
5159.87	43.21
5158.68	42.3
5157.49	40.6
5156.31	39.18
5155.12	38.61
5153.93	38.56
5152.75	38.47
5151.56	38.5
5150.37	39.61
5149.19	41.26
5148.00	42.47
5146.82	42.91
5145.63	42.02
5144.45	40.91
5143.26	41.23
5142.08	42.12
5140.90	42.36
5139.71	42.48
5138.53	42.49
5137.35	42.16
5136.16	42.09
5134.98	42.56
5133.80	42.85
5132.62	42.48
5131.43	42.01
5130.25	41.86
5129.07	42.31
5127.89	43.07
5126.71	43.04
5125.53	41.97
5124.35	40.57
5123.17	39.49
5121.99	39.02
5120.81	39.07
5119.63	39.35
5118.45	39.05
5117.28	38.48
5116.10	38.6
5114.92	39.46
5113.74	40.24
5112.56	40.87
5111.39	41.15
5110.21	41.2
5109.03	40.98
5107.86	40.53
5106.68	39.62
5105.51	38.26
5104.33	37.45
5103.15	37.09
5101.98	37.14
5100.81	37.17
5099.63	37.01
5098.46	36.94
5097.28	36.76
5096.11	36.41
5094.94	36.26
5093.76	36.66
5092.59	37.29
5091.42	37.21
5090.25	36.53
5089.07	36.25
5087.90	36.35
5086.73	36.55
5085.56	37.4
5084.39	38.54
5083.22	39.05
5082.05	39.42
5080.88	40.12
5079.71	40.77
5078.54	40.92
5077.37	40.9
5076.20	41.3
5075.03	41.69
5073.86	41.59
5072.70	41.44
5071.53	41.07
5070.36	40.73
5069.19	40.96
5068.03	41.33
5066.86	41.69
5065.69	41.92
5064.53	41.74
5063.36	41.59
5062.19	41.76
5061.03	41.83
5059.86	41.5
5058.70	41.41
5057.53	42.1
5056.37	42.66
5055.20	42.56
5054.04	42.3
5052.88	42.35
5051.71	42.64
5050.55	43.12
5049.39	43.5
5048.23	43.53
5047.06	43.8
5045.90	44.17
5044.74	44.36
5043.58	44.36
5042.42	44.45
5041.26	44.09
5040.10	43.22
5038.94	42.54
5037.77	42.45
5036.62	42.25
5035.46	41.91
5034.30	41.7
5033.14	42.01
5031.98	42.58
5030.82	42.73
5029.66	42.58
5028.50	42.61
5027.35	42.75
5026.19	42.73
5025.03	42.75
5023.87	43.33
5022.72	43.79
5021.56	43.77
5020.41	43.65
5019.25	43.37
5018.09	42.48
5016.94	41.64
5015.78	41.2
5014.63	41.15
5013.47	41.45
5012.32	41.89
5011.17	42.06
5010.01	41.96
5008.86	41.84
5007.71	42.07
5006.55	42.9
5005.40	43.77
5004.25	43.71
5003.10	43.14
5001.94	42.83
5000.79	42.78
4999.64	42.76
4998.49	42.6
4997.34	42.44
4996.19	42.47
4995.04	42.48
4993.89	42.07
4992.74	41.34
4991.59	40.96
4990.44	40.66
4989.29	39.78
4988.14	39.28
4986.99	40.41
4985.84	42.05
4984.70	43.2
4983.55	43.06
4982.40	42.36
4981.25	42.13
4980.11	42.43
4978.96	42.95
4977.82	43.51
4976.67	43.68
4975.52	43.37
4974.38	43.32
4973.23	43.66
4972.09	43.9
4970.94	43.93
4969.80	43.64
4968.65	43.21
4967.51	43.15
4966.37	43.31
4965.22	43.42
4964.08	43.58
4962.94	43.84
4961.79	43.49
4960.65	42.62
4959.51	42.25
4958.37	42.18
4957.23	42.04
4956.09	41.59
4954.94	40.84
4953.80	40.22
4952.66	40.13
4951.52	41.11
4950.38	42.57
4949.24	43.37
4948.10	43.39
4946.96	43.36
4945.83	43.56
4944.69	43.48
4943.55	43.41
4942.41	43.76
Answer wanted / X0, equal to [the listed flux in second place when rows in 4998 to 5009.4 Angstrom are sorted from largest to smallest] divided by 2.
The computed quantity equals 21.9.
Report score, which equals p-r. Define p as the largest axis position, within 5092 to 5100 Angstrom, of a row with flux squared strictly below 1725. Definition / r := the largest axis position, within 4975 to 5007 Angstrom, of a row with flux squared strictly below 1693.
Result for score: 108.0 Angstrom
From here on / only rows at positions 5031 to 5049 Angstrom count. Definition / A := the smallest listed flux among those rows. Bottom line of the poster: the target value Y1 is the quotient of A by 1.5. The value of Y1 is 27.8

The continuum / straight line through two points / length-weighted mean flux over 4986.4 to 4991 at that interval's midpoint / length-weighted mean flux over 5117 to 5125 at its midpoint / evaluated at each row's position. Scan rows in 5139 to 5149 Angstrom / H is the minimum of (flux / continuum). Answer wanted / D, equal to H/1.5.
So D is 0.695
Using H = 1.04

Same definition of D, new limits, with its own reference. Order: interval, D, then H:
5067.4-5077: 0.686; 1.03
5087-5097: 0.612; 0.92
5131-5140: 0.712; 1.07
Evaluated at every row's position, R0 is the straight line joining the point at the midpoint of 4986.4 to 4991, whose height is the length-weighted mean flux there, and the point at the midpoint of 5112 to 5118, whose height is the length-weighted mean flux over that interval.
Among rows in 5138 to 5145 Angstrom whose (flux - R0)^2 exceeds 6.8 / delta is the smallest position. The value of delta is 5138.53 Angstrom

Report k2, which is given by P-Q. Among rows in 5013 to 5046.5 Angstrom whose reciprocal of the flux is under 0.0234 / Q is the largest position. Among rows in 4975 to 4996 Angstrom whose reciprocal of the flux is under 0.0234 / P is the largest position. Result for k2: -61.2 Angstrom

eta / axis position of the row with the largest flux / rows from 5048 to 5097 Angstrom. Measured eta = 5048.23 Angstrom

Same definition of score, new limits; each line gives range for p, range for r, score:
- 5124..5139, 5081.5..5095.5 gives 29.4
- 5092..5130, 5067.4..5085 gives 40.0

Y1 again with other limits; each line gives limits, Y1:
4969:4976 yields 28.9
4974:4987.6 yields 26.9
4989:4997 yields 26.5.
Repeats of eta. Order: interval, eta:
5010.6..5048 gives 5042.42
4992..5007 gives 5005.40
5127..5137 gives 5127.89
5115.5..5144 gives 5127.89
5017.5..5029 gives 5022.72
